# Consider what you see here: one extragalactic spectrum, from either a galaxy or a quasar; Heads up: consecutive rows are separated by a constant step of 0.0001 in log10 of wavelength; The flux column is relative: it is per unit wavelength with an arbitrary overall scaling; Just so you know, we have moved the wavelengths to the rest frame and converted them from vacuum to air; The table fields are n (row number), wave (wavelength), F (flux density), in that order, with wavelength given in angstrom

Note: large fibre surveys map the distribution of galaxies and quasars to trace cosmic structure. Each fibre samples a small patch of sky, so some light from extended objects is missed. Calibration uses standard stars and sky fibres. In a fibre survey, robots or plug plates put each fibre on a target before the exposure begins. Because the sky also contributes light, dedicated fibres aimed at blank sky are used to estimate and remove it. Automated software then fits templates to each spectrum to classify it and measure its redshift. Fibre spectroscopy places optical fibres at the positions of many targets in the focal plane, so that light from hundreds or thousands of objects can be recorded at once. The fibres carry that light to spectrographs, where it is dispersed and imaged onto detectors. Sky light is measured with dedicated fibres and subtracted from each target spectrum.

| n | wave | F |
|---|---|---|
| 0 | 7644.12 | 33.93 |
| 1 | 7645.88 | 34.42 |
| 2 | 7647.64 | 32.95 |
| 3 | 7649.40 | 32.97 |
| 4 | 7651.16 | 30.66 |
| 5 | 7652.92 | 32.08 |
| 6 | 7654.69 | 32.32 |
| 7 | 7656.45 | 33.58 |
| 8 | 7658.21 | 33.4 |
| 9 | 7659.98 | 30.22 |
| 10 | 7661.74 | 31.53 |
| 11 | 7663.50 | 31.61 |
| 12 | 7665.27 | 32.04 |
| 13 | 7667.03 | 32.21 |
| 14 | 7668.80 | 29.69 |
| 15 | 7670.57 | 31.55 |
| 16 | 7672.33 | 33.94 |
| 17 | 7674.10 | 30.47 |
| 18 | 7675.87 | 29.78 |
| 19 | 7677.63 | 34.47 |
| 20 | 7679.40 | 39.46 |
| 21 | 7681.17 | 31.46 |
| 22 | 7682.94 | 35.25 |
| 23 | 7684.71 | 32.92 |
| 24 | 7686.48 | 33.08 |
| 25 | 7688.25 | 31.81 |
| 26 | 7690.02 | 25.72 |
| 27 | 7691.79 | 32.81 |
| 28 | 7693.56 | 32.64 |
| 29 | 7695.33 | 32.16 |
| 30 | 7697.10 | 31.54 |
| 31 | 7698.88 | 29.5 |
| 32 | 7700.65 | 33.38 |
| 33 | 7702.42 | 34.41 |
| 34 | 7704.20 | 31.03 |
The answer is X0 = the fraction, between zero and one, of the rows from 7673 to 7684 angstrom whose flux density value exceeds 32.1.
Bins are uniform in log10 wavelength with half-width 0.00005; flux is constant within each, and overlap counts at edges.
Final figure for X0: 0.50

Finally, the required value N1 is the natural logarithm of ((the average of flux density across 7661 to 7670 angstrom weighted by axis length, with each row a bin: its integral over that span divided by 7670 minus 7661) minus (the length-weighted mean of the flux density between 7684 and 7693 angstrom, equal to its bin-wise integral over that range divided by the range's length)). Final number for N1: -2.2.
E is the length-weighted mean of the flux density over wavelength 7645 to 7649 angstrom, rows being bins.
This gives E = 33.6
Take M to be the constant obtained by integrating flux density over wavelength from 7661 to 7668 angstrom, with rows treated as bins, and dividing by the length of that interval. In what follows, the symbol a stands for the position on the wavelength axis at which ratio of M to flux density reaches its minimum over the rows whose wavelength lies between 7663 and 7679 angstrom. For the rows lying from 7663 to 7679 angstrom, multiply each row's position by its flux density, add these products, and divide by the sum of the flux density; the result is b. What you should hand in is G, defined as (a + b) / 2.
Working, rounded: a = 7677.63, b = 7670.6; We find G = 7674.1 angstrom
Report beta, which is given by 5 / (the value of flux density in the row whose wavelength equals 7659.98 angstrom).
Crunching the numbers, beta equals 0.165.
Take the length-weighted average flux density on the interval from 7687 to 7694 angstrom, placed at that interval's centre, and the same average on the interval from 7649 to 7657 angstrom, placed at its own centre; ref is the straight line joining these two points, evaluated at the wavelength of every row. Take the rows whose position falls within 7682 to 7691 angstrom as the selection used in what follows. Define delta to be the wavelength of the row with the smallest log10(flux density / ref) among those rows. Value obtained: 7690.02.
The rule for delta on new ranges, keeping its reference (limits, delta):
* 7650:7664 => 7659.98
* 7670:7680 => 7675.87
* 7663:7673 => 7668.80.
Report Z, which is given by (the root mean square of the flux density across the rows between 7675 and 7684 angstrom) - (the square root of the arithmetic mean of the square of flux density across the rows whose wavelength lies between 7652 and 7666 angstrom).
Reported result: 2.1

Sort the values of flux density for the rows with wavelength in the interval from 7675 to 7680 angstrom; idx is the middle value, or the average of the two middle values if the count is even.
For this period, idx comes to 34.5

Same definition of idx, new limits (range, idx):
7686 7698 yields 32.2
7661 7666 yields 31.6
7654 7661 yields 32.9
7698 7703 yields 33.4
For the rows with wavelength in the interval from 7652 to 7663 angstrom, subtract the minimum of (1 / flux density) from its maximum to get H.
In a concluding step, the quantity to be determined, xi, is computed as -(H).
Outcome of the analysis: -0.003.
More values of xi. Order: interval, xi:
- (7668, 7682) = -0.008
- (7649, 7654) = -0.002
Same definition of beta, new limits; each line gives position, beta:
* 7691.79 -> 0.152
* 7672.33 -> 0.147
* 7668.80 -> 0.168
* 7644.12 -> 0.147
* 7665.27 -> 0.156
